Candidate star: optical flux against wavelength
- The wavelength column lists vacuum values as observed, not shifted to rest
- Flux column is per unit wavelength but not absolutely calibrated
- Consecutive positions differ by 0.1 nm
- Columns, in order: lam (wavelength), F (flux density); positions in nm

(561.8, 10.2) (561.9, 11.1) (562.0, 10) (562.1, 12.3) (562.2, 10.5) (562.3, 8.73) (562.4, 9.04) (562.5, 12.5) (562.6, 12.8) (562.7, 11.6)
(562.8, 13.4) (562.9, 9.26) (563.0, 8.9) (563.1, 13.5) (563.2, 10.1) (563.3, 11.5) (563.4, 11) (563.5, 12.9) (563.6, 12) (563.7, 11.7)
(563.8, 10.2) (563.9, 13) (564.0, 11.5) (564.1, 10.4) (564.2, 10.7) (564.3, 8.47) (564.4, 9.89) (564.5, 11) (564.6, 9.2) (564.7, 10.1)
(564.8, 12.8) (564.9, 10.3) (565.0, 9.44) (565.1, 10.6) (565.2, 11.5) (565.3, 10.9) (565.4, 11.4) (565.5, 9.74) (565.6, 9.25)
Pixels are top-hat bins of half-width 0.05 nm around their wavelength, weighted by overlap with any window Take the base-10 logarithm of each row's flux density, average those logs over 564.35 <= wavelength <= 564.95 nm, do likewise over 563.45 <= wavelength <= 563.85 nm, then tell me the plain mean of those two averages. 1.044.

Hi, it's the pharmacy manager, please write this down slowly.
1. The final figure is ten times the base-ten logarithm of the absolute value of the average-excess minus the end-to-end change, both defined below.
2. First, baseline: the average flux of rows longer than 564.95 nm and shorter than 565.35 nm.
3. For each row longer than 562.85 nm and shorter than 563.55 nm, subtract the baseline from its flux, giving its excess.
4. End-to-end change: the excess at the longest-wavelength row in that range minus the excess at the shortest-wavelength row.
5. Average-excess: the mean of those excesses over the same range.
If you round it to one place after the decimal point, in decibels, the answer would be 5.1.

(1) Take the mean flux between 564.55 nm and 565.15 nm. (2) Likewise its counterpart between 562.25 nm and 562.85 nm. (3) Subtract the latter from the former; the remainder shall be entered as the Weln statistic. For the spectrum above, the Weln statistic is -0.94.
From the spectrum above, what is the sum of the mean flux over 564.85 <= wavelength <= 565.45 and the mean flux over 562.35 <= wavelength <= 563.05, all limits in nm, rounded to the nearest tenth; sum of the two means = 21.8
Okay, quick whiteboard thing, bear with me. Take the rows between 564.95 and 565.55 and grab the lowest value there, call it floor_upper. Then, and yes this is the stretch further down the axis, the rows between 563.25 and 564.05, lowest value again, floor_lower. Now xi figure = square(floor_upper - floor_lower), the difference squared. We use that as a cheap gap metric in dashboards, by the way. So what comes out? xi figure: 0.6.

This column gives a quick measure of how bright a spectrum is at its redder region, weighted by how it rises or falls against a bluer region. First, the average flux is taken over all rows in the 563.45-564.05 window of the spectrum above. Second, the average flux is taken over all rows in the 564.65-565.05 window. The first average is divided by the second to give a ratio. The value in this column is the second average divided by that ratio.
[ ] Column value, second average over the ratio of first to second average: 9.6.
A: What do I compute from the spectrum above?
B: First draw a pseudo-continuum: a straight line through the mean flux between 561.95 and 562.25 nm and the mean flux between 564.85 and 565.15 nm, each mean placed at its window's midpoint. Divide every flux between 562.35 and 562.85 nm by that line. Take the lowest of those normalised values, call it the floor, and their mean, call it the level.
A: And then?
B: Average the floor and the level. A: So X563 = 0.97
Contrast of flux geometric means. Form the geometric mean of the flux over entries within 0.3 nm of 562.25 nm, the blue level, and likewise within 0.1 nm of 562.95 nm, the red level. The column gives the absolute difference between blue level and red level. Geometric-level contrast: 1.3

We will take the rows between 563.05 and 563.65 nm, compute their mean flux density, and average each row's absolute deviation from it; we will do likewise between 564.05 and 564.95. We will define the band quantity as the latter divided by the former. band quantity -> 0.83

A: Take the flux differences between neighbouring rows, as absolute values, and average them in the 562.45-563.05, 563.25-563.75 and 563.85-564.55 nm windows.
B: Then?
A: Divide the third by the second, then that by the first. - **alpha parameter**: 0.91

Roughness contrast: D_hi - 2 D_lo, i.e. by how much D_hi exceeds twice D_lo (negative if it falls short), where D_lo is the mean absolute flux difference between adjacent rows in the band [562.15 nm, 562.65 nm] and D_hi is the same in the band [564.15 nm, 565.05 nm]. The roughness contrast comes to -1.2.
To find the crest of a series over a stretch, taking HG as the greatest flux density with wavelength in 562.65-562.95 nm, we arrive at 13.4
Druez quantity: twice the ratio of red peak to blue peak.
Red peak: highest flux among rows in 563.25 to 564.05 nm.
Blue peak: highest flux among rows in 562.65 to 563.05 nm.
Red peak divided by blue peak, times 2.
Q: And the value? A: 1.94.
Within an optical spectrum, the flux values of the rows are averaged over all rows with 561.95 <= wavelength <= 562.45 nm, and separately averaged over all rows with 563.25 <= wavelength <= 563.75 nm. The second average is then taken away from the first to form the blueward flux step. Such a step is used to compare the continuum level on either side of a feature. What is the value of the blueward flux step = -1.7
